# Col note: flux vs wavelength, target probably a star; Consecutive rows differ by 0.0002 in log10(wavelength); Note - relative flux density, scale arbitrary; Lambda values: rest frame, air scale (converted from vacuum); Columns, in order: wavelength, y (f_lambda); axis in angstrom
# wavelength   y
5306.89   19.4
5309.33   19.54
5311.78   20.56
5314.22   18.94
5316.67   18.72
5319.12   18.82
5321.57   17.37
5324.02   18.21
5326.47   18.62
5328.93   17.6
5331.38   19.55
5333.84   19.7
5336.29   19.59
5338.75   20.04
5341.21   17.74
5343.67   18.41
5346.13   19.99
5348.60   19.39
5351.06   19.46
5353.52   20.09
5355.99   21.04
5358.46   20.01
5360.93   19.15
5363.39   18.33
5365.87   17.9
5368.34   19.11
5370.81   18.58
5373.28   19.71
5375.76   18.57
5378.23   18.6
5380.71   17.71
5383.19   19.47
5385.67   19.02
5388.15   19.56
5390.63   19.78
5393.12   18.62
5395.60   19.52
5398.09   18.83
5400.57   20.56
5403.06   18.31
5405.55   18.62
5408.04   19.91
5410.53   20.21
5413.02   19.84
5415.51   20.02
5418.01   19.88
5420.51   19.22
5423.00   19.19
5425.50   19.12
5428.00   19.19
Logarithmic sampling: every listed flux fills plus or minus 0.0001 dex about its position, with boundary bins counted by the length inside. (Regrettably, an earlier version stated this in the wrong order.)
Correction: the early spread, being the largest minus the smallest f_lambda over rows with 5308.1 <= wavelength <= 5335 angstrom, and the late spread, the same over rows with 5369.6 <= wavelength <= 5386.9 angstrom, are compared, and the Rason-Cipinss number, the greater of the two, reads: 3.2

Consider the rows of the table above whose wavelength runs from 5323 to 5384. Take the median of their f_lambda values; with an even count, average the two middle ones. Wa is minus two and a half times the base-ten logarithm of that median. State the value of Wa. -3.21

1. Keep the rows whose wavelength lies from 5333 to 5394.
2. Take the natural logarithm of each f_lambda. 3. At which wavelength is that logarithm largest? 5355.99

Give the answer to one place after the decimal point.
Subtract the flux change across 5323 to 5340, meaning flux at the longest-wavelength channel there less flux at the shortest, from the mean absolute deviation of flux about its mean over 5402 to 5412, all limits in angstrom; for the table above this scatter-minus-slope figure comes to -1.0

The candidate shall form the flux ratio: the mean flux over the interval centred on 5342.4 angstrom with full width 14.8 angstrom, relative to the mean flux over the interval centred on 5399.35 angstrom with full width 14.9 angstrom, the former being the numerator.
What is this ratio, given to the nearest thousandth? 1.006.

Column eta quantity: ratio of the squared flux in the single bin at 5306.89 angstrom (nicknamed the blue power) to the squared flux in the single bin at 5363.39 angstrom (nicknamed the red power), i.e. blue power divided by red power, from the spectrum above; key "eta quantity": 1.12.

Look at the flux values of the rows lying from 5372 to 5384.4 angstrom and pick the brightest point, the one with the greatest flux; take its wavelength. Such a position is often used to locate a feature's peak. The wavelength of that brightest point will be 5373.28 angstrom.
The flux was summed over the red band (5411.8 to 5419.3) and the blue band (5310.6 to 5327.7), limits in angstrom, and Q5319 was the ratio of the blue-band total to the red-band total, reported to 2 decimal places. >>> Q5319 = 2.20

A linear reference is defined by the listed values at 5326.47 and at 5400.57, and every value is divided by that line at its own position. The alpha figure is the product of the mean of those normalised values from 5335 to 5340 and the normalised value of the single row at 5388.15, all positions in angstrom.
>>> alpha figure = 1.01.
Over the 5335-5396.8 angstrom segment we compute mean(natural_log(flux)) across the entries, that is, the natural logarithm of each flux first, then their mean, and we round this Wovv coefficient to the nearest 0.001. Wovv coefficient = 2.953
